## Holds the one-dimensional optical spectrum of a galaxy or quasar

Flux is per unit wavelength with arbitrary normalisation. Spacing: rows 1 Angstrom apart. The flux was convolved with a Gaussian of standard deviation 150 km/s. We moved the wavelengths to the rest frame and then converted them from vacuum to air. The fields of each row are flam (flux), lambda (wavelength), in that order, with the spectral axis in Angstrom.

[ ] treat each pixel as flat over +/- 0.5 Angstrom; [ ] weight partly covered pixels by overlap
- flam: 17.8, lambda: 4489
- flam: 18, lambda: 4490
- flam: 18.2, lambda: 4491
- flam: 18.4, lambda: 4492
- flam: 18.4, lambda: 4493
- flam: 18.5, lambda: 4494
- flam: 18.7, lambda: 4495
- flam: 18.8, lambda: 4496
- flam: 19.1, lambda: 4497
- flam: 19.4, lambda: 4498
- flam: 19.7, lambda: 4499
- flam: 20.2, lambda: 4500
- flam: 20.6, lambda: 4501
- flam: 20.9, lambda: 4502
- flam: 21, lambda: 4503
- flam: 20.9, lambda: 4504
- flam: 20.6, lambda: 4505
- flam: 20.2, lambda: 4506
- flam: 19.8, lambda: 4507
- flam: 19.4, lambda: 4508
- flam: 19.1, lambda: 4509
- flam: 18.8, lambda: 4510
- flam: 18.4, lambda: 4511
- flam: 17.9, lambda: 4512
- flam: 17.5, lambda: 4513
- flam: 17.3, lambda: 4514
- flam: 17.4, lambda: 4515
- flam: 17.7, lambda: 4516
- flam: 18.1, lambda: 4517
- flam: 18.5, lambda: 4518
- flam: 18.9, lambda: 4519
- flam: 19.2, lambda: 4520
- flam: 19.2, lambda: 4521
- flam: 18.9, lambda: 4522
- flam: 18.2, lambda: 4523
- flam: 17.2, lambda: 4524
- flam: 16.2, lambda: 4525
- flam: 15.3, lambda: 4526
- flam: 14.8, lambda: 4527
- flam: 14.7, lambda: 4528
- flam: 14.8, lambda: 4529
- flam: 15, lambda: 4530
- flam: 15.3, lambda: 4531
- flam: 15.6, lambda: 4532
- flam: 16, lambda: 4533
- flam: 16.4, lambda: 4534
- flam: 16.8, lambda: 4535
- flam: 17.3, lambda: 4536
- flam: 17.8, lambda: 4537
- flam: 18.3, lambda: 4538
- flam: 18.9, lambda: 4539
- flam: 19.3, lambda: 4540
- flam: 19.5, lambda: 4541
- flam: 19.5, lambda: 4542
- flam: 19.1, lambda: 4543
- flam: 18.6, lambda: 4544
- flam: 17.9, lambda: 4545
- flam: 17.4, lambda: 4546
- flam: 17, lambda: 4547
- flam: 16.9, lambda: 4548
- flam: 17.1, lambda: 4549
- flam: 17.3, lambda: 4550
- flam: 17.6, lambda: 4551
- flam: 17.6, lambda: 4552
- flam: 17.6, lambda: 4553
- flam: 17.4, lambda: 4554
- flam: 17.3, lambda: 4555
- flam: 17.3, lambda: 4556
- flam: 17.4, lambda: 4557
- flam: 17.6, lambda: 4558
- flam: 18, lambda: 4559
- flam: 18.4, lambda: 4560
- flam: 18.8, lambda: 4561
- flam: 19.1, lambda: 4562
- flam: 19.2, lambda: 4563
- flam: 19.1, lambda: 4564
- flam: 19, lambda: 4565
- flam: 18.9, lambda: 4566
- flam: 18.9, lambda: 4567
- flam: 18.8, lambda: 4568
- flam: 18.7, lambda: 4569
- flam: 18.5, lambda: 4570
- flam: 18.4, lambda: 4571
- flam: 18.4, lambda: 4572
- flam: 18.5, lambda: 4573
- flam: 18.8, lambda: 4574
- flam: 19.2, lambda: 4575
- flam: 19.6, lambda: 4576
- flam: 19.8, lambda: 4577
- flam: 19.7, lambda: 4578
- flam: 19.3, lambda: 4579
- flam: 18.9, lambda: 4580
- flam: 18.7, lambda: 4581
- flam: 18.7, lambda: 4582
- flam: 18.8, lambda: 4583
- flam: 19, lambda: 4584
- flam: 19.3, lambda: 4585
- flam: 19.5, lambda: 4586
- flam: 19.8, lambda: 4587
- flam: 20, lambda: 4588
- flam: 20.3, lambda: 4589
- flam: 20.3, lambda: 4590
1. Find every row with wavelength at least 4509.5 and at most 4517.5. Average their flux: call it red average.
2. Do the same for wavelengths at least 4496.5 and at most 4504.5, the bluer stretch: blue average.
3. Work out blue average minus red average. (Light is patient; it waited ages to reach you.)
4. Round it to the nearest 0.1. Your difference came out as 2.3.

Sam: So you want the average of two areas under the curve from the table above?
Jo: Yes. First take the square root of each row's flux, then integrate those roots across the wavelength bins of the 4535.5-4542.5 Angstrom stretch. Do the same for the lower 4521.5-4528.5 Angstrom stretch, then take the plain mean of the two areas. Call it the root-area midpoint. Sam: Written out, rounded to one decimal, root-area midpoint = 29.3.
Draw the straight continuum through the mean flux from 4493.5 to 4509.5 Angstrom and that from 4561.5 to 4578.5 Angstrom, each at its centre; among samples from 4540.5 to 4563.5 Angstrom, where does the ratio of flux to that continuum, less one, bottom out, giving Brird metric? 4548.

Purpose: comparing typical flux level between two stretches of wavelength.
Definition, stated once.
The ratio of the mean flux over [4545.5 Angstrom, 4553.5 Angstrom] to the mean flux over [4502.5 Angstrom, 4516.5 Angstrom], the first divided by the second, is 0.91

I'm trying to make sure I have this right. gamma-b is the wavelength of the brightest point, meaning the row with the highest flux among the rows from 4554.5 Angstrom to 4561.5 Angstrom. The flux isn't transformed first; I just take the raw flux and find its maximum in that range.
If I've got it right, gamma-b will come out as 4561 Angstrom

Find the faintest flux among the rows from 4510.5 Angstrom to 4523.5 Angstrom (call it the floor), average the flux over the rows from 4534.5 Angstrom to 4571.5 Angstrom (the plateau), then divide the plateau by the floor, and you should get 1.05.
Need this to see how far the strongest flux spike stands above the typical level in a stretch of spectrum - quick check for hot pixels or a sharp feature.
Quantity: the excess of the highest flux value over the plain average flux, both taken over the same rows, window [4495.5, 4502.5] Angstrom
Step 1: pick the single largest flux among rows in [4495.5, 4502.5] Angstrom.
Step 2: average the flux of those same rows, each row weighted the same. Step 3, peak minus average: 1.09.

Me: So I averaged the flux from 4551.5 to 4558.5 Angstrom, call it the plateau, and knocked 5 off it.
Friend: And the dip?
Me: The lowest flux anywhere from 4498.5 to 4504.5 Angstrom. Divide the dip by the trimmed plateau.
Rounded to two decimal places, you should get 1.58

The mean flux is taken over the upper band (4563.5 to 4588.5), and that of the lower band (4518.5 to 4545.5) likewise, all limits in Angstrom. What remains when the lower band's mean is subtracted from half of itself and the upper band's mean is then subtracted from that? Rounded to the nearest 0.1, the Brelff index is -27.7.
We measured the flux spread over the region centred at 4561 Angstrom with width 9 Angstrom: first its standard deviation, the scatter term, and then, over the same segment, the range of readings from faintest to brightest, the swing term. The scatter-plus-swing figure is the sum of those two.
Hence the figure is 2.5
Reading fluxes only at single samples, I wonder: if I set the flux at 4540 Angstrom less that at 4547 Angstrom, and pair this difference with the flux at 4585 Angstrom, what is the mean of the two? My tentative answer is 10.8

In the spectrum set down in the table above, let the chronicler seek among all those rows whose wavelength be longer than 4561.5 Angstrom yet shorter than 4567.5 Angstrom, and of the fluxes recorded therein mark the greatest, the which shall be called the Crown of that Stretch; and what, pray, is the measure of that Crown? 19.2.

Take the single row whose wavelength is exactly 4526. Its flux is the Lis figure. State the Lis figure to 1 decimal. 15.3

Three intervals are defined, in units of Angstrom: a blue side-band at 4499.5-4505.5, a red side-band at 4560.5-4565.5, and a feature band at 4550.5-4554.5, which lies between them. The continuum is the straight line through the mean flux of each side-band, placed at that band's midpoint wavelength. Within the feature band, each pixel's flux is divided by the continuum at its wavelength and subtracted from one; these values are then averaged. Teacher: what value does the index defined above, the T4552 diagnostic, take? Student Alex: 0.092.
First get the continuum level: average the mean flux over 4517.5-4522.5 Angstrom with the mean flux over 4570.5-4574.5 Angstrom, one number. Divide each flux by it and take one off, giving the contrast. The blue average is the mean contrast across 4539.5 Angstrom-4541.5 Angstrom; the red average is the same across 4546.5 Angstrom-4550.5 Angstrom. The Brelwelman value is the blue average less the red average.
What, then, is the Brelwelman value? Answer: 0.12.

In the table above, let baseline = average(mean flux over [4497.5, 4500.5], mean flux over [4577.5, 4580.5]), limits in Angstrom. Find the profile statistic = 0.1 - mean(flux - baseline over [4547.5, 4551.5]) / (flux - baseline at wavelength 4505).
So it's 2.3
